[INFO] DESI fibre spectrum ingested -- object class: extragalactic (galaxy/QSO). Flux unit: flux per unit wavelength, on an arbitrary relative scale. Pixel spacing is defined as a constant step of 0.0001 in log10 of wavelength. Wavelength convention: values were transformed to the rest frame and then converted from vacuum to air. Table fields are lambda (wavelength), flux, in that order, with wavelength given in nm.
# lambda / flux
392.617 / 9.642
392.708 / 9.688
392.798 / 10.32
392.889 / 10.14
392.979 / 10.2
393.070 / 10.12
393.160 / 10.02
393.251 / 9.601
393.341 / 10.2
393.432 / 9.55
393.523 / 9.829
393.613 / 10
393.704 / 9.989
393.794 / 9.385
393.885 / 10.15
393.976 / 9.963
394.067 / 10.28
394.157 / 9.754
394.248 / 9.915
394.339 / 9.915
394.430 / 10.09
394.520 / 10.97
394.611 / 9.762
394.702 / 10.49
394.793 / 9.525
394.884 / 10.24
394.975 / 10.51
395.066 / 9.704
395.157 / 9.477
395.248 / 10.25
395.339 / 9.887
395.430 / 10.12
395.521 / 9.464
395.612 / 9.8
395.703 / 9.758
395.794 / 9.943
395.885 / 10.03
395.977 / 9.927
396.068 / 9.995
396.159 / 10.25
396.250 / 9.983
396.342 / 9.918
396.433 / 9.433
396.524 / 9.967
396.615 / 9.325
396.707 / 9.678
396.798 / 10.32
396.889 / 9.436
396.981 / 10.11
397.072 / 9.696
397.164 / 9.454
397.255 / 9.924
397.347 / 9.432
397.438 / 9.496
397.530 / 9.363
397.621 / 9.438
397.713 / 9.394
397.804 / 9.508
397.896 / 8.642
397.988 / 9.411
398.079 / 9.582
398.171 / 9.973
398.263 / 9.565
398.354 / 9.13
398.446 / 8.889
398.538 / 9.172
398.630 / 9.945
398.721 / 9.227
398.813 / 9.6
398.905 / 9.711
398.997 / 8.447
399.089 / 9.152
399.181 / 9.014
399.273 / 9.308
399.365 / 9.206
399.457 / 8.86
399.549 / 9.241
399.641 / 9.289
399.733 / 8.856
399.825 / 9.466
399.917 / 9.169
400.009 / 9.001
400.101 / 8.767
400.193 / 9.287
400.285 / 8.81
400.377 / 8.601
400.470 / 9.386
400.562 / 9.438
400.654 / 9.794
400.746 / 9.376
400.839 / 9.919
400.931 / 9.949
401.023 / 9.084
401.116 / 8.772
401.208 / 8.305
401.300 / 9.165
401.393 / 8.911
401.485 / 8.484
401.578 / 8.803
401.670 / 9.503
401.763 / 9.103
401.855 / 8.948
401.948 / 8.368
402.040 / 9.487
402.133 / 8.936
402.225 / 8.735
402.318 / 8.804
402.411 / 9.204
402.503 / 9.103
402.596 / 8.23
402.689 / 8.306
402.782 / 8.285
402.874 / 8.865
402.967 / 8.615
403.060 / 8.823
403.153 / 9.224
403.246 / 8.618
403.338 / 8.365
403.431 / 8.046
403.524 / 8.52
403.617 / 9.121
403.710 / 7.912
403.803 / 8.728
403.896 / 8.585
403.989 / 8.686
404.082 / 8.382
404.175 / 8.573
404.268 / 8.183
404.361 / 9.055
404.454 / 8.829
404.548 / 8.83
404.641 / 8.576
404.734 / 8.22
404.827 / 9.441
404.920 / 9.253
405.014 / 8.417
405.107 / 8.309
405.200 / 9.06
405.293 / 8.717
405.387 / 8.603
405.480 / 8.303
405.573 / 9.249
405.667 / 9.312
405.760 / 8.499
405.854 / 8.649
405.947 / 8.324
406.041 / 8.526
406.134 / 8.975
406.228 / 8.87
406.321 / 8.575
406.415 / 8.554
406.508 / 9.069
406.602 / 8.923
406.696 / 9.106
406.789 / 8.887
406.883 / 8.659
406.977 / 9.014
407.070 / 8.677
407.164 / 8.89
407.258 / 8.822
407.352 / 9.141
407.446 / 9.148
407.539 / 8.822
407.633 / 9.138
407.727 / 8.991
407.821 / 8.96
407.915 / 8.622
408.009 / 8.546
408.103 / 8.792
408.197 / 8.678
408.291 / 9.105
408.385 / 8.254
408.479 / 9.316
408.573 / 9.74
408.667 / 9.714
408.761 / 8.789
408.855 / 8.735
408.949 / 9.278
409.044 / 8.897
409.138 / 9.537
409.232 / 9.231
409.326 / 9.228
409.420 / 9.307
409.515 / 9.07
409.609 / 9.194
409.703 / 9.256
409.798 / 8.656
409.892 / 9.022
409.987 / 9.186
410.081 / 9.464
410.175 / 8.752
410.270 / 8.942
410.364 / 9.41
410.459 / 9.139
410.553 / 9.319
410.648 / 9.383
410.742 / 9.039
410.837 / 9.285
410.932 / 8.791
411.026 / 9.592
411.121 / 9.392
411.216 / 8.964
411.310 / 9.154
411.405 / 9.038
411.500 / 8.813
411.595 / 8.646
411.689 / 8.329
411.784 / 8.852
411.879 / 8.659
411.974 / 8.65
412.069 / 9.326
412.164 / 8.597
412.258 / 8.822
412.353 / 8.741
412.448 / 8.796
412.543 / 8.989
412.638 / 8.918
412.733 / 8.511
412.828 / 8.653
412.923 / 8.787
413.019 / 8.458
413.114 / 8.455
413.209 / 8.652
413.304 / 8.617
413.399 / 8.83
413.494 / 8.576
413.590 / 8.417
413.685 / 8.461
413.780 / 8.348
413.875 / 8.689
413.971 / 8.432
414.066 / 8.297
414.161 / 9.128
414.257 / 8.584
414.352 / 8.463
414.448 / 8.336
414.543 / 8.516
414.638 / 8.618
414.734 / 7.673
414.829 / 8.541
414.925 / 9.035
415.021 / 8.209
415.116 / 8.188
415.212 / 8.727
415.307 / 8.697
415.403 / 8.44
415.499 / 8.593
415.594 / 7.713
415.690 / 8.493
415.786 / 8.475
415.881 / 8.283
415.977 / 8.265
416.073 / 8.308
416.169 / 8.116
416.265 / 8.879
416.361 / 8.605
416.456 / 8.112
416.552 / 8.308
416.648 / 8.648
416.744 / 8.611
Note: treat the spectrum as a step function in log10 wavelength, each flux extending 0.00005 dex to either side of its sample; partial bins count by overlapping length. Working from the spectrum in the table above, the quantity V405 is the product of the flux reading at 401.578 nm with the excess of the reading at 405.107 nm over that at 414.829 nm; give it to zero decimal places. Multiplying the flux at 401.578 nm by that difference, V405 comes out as -2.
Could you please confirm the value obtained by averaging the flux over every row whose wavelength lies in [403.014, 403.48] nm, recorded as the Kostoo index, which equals 8.6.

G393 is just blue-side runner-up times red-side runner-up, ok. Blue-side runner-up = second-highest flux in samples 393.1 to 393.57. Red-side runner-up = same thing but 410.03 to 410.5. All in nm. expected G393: 94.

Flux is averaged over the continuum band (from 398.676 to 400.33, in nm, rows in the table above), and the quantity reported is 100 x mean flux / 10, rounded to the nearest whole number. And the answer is 91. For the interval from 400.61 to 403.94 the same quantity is 89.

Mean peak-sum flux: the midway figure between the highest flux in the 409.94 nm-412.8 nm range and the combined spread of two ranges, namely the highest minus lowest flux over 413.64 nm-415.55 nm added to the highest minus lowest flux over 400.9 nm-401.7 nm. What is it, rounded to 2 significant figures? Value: 6.3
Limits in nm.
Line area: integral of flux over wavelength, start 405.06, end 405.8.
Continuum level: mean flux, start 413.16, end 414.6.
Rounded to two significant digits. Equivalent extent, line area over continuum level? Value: 0.76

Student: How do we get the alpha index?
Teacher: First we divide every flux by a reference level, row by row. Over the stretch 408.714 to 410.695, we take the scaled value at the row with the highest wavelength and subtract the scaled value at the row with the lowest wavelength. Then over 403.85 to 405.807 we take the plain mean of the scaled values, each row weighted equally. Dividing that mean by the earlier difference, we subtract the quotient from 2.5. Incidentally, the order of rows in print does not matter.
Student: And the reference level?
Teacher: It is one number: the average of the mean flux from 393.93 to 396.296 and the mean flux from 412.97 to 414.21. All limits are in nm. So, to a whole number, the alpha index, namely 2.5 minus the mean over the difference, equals -12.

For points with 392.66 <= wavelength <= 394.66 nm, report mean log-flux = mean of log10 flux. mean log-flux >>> 0.999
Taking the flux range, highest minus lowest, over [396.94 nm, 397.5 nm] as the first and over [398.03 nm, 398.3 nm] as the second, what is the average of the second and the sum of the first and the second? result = 0.75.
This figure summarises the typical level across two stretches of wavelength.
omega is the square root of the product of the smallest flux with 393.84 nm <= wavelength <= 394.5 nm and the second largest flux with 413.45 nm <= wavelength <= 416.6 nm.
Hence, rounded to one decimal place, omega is 9.4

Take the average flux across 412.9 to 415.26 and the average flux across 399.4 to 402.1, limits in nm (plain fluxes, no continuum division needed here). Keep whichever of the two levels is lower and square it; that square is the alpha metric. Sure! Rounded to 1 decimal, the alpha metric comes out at 72.6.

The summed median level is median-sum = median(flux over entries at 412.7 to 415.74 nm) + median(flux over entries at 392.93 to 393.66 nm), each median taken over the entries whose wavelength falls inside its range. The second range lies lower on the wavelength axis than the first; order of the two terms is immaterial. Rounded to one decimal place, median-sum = 18.5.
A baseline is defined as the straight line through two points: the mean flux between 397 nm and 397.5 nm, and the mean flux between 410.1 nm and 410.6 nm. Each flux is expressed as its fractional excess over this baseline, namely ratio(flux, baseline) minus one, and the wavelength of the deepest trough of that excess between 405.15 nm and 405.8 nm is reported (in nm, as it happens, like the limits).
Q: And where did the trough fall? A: 405.480 nm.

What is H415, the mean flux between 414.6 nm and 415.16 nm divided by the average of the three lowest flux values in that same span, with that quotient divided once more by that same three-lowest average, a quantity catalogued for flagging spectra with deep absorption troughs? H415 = 0.130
